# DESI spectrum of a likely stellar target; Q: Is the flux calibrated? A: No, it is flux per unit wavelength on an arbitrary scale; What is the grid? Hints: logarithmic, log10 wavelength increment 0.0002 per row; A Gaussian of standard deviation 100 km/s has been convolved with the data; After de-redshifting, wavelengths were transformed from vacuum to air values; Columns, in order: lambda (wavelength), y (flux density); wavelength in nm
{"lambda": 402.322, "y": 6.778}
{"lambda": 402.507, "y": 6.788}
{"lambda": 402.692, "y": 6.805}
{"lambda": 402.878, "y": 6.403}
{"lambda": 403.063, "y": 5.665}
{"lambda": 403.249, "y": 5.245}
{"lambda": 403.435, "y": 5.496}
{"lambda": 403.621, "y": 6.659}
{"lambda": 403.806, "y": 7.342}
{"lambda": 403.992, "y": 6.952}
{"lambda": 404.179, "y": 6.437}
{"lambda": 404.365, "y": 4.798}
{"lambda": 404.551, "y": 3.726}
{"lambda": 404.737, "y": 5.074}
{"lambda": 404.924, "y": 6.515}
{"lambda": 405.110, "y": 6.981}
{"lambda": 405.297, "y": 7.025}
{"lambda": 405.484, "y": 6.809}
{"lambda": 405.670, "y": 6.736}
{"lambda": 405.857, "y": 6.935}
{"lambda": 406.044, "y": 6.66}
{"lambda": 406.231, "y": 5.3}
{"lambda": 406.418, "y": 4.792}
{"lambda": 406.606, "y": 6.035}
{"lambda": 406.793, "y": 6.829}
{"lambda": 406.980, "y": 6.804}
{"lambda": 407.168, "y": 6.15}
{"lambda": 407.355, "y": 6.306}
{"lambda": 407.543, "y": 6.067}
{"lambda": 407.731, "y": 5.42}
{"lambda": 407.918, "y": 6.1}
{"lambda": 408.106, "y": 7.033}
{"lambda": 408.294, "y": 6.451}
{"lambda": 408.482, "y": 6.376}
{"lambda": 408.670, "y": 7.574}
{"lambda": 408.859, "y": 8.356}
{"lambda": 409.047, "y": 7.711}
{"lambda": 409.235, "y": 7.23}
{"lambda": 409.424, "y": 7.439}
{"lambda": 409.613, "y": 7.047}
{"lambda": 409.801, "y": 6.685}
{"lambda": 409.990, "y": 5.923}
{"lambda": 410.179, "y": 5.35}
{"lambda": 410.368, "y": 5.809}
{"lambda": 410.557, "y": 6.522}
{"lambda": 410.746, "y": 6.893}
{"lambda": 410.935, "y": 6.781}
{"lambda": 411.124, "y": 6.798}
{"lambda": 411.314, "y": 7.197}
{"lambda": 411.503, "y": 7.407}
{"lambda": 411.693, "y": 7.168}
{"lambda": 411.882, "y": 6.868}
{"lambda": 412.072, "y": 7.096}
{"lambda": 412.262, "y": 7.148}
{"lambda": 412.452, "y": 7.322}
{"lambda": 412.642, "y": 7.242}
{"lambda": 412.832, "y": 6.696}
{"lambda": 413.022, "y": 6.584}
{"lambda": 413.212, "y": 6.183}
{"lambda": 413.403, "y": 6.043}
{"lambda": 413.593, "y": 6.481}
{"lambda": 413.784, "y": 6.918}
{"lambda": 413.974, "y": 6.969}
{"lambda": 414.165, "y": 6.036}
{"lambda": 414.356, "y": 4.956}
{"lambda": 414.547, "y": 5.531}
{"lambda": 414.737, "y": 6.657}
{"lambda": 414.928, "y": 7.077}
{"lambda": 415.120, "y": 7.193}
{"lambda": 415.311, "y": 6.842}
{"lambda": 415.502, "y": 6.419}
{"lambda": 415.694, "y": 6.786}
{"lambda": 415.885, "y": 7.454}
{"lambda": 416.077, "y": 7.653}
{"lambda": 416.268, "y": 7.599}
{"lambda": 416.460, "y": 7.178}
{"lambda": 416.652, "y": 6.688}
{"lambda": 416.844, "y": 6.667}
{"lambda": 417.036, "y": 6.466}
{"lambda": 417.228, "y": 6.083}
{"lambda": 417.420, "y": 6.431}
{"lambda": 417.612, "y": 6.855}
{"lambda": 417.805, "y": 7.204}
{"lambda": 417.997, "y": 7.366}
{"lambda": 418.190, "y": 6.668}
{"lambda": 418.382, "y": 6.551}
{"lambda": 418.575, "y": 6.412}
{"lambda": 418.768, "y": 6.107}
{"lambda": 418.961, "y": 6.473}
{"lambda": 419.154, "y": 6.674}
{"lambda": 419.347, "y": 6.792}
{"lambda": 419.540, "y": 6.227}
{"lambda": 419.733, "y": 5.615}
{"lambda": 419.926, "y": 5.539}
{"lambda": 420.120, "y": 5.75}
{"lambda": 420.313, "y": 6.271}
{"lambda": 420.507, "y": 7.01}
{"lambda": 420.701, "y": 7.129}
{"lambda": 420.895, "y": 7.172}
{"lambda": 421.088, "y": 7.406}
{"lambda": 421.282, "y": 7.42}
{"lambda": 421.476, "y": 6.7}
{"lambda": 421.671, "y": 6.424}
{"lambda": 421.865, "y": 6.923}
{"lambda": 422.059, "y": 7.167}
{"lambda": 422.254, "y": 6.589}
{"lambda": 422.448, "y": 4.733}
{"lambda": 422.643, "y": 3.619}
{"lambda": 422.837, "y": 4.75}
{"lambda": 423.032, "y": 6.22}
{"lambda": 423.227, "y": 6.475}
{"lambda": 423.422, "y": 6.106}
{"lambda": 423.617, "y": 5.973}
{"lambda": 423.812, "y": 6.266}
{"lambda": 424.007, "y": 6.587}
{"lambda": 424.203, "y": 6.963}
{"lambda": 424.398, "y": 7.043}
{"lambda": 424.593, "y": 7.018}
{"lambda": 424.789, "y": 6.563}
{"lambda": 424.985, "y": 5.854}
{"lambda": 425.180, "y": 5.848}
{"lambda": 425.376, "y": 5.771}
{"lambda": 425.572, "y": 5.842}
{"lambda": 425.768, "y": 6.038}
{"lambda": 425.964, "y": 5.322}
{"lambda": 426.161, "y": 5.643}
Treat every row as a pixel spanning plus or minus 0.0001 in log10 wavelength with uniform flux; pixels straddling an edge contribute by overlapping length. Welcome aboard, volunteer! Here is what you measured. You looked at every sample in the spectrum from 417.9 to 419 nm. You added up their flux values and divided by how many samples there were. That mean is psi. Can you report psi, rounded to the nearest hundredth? 6.60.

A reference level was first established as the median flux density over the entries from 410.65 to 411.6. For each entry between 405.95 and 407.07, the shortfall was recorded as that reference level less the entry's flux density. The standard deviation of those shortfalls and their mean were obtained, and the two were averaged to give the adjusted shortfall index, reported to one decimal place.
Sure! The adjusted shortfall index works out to 0.8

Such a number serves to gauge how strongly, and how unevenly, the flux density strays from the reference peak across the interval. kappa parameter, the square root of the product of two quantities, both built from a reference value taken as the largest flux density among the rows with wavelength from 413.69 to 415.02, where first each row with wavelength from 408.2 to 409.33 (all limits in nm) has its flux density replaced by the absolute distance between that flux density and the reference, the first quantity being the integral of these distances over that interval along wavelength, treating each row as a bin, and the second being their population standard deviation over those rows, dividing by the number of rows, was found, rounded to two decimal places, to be 0.49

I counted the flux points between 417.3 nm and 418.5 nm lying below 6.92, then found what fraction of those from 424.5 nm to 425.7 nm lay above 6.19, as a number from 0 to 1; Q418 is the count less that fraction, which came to 3.7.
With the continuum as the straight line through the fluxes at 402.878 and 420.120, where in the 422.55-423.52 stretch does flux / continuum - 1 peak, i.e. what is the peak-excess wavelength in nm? 423.227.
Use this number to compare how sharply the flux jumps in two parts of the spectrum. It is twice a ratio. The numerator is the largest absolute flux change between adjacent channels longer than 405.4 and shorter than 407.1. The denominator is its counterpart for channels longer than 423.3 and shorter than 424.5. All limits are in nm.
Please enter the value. 7.2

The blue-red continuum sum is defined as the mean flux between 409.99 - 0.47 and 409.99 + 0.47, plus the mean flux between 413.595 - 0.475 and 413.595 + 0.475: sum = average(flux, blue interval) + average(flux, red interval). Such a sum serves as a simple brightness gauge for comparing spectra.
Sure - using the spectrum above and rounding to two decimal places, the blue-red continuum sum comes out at 12.68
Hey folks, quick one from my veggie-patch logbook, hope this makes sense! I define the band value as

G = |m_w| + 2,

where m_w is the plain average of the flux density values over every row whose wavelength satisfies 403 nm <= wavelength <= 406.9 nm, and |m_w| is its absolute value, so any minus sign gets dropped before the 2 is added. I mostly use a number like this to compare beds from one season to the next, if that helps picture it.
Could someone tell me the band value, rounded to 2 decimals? 8.10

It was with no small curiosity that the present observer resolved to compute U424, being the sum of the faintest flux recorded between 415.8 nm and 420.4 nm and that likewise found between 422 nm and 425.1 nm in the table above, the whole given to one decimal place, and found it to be 9.2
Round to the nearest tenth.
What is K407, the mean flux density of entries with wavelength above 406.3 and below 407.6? 6.1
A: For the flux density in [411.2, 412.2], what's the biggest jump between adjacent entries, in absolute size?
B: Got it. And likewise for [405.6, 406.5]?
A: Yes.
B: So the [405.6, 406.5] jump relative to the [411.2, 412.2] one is 4.5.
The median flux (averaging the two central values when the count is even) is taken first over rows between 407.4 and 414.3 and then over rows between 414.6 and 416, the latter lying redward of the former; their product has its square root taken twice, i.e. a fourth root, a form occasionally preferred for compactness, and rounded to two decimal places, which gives 2.61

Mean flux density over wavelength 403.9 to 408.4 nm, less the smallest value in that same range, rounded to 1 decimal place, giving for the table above 2.4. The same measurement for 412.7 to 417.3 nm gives 1.7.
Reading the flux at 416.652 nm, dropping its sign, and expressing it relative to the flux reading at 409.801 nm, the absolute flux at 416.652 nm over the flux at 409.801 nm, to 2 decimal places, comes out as 1.00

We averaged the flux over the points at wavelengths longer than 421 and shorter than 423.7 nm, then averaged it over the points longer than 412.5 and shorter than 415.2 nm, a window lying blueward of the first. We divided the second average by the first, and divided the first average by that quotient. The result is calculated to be 5.9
